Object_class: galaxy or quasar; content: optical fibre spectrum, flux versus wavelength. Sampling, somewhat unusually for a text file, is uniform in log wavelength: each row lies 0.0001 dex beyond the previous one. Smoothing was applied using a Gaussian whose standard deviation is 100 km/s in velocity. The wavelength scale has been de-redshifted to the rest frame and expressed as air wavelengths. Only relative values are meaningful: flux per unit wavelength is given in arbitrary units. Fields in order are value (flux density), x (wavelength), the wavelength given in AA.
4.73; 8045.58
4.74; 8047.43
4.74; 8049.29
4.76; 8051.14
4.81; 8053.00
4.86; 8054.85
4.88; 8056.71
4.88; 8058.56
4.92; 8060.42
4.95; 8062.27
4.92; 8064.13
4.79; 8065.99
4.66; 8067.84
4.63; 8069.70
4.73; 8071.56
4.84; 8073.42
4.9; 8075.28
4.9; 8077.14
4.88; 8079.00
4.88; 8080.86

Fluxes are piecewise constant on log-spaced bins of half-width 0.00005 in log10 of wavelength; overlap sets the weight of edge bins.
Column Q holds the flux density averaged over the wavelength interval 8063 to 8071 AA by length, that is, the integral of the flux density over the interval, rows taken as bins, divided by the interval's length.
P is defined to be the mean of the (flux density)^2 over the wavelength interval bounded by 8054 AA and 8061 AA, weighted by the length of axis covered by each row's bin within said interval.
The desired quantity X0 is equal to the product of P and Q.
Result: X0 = 113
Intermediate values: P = 23.8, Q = 4.75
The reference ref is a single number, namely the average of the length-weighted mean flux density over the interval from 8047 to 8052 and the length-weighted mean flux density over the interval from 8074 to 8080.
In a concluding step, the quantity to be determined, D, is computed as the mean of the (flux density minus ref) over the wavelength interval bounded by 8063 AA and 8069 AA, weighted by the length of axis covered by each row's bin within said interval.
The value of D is -0.028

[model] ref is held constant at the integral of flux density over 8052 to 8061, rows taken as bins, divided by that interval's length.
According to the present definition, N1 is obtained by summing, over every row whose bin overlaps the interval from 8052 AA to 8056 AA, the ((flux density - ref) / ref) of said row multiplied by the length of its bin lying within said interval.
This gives -0.02 AA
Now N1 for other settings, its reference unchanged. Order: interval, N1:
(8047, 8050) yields -0.08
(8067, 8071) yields -0.17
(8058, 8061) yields 0.02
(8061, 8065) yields 0.06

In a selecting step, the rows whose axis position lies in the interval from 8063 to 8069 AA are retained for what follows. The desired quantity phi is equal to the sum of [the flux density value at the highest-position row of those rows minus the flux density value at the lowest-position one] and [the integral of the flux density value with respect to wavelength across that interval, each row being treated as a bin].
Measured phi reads 28.5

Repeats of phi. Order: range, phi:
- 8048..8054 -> 28.7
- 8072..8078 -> 29.3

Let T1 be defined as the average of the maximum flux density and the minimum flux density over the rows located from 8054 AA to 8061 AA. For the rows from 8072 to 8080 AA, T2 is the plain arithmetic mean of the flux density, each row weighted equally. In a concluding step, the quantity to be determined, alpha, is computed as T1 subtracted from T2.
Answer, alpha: -0.01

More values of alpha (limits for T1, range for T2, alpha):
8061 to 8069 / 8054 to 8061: 0.08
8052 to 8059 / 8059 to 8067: 0.05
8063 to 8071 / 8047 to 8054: -0.01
